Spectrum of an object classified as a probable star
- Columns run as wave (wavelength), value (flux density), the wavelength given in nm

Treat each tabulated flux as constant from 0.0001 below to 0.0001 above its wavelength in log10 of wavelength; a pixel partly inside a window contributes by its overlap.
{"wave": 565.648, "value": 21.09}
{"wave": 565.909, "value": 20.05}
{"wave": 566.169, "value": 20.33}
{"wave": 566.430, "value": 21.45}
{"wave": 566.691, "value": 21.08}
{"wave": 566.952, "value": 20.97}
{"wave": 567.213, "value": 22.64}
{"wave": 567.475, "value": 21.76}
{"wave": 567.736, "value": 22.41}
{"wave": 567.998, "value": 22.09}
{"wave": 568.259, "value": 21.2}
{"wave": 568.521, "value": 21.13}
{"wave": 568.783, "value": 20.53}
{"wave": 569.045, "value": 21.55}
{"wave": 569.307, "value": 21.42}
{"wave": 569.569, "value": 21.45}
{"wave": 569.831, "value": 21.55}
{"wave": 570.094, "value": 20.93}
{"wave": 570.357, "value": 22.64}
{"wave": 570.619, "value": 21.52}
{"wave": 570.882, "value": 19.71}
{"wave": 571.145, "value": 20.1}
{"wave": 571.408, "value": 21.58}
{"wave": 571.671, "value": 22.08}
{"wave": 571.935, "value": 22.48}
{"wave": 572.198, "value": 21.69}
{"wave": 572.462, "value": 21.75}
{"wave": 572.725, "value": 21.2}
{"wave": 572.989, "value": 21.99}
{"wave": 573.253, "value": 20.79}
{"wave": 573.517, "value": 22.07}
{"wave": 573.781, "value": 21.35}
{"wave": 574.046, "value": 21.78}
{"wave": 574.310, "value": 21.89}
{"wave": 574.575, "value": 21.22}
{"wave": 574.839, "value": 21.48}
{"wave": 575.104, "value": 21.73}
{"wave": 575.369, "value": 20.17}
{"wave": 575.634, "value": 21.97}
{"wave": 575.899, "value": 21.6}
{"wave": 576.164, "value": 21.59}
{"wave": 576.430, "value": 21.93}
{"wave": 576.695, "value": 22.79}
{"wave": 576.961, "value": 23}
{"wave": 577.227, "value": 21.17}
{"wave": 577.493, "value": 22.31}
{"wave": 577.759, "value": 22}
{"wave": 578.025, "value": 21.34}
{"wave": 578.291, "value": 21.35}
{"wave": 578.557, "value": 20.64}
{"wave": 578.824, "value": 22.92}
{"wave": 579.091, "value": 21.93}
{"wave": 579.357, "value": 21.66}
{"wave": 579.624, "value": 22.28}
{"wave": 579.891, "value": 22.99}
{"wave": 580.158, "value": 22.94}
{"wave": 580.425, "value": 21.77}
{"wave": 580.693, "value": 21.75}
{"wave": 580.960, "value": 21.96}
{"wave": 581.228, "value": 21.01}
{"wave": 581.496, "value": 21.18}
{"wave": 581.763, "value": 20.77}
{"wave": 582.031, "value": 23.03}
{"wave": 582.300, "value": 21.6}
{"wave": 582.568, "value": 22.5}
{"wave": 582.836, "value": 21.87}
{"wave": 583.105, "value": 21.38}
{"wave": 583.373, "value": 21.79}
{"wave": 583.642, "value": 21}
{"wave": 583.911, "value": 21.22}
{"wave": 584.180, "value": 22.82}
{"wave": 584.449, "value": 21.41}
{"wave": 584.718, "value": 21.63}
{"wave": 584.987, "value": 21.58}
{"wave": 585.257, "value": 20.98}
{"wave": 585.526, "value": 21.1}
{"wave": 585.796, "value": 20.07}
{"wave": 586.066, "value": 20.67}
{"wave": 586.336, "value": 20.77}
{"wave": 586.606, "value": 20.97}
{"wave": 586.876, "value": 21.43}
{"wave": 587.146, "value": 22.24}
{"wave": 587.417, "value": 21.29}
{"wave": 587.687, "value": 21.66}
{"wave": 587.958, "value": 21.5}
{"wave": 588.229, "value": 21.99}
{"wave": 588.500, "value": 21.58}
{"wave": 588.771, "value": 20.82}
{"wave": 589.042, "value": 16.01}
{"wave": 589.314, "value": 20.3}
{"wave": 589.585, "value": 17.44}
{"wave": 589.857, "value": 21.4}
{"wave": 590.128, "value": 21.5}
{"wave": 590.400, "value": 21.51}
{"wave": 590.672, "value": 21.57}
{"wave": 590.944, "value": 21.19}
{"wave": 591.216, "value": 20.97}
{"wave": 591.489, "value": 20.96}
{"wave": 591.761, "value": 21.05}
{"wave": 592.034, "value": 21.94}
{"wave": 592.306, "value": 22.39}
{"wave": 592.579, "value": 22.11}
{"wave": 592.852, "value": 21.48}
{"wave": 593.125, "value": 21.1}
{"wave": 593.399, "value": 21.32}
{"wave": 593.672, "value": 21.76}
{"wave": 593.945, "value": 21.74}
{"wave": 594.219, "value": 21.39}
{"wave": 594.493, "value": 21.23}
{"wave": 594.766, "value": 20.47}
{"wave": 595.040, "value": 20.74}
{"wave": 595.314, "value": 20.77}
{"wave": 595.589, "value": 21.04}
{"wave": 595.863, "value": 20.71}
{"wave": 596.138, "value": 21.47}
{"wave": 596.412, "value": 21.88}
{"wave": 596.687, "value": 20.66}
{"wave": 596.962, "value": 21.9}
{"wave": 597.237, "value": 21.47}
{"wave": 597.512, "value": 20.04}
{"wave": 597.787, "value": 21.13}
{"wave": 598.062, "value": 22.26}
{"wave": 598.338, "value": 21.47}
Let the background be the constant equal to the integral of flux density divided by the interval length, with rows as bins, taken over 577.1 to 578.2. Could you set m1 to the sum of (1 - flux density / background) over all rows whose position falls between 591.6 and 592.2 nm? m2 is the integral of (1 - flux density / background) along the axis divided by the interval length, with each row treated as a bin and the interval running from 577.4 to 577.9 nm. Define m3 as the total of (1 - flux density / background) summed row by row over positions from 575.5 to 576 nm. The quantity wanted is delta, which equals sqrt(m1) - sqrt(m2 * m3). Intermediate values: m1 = 0.019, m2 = -0.02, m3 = -0.008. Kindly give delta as 0.12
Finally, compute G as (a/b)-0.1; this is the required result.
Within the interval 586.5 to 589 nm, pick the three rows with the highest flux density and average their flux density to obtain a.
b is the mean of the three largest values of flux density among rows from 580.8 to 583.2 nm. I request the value 0.876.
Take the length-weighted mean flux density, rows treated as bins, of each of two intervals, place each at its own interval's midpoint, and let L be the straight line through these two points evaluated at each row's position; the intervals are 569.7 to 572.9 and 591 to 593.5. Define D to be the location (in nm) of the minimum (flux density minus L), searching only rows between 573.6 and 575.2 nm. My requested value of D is 574.575 nm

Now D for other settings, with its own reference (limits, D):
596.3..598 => 597.512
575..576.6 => 575.369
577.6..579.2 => 578.557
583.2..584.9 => 583.642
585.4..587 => 585.796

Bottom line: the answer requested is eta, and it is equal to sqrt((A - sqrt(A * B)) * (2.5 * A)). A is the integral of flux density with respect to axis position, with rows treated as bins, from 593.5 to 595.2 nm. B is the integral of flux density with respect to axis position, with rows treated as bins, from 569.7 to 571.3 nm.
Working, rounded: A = 36.1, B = 33.7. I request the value 10.4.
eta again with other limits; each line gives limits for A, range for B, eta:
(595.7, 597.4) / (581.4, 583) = 7.8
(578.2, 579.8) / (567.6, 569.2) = 5.0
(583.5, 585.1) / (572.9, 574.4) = 9.7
